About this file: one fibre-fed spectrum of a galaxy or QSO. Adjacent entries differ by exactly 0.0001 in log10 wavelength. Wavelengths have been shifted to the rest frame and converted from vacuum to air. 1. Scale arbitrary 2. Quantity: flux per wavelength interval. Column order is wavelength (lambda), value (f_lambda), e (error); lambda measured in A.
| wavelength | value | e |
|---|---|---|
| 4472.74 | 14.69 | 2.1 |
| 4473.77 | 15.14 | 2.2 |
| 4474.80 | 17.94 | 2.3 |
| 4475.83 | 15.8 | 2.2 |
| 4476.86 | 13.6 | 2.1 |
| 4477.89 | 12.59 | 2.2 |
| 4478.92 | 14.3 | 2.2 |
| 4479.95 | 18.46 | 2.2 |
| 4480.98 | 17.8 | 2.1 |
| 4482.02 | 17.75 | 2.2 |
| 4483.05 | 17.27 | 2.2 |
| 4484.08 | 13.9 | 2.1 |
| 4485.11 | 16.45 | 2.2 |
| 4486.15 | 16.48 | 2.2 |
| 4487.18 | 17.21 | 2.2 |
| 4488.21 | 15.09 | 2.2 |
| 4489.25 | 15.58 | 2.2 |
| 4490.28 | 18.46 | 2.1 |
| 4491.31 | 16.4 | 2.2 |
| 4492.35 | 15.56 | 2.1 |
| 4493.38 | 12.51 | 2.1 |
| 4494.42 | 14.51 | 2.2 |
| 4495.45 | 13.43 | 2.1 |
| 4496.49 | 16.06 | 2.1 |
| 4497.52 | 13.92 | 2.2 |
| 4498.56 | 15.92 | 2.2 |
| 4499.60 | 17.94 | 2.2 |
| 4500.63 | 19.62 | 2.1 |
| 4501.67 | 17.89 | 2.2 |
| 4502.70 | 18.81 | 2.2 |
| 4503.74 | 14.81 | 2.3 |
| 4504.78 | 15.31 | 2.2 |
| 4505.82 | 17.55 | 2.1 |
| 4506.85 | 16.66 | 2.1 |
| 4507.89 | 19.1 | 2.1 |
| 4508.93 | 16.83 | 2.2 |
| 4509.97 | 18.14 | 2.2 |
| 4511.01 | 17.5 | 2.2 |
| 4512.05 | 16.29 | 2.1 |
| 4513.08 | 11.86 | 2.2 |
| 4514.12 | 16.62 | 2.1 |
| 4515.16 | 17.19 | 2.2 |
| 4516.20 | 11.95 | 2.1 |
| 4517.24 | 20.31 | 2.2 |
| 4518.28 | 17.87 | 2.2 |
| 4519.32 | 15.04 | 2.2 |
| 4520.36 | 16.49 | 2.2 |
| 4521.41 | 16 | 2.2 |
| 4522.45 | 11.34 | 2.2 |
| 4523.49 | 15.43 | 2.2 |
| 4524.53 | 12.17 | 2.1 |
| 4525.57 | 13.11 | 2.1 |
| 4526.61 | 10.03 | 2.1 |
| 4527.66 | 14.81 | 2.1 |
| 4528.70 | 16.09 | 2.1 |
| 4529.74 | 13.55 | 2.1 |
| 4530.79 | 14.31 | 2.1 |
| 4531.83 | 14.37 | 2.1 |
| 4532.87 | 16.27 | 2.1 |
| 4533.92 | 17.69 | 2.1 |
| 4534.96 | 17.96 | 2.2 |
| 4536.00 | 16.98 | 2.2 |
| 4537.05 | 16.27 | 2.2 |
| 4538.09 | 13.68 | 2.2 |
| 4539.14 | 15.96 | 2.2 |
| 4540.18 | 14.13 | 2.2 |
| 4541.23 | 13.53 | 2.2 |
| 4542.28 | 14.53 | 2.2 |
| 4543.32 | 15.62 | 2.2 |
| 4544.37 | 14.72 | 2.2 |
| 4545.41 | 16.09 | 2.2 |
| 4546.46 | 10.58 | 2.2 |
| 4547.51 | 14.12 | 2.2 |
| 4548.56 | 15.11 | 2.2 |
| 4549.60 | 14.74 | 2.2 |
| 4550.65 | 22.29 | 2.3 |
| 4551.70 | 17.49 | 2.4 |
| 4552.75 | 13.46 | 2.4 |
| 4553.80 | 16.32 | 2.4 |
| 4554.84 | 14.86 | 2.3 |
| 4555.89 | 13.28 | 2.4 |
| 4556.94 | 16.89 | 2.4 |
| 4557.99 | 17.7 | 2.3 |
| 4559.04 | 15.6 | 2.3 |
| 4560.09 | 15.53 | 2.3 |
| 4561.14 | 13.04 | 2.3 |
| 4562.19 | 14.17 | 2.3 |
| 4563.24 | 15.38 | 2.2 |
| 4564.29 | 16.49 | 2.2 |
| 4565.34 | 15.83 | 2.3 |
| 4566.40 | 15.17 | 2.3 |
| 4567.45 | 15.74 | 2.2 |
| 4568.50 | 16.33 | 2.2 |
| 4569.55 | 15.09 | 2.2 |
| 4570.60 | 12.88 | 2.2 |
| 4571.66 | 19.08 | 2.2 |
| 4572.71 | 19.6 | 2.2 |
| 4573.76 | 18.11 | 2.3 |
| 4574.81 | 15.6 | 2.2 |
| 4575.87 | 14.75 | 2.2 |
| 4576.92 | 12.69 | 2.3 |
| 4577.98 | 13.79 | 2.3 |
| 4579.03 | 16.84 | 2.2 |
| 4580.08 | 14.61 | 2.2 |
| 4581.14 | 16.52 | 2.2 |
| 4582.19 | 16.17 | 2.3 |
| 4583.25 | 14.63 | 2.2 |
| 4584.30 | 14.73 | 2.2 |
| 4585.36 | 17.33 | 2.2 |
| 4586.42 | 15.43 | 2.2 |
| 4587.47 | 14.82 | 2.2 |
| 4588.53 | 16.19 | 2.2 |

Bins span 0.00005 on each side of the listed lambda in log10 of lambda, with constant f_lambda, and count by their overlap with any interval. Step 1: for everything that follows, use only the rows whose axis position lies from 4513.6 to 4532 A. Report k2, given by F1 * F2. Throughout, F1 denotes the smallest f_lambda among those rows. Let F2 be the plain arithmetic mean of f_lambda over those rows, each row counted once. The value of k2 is 149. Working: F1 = 10.03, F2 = 14.8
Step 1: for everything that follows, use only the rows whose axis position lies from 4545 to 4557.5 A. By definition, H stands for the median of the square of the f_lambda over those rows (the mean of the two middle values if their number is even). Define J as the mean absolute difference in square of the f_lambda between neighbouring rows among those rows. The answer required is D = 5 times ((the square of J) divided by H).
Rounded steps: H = 225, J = 105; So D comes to 245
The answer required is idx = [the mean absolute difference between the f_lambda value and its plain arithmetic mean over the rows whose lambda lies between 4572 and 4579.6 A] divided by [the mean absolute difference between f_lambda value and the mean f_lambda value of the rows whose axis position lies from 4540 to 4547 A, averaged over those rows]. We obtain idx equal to 1.6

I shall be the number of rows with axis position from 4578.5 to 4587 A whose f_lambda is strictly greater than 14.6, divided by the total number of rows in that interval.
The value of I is 1.0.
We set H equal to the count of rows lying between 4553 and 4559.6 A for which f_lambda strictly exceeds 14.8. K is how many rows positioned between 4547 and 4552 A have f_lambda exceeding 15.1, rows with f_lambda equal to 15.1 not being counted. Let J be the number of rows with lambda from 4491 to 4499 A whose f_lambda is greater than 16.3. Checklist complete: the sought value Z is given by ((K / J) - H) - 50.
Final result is -52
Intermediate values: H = 5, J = 1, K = 3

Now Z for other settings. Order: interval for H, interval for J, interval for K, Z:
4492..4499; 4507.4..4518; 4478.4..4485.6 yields -52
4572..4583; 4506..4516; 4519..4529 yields -55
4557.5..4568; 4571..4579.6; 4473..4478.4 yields -57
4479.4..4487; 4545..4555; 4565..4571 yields -55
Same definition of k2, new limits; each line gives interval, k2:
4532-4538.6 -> 225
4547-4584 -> 199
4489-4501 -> 198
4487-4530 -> 158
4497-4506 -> 235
